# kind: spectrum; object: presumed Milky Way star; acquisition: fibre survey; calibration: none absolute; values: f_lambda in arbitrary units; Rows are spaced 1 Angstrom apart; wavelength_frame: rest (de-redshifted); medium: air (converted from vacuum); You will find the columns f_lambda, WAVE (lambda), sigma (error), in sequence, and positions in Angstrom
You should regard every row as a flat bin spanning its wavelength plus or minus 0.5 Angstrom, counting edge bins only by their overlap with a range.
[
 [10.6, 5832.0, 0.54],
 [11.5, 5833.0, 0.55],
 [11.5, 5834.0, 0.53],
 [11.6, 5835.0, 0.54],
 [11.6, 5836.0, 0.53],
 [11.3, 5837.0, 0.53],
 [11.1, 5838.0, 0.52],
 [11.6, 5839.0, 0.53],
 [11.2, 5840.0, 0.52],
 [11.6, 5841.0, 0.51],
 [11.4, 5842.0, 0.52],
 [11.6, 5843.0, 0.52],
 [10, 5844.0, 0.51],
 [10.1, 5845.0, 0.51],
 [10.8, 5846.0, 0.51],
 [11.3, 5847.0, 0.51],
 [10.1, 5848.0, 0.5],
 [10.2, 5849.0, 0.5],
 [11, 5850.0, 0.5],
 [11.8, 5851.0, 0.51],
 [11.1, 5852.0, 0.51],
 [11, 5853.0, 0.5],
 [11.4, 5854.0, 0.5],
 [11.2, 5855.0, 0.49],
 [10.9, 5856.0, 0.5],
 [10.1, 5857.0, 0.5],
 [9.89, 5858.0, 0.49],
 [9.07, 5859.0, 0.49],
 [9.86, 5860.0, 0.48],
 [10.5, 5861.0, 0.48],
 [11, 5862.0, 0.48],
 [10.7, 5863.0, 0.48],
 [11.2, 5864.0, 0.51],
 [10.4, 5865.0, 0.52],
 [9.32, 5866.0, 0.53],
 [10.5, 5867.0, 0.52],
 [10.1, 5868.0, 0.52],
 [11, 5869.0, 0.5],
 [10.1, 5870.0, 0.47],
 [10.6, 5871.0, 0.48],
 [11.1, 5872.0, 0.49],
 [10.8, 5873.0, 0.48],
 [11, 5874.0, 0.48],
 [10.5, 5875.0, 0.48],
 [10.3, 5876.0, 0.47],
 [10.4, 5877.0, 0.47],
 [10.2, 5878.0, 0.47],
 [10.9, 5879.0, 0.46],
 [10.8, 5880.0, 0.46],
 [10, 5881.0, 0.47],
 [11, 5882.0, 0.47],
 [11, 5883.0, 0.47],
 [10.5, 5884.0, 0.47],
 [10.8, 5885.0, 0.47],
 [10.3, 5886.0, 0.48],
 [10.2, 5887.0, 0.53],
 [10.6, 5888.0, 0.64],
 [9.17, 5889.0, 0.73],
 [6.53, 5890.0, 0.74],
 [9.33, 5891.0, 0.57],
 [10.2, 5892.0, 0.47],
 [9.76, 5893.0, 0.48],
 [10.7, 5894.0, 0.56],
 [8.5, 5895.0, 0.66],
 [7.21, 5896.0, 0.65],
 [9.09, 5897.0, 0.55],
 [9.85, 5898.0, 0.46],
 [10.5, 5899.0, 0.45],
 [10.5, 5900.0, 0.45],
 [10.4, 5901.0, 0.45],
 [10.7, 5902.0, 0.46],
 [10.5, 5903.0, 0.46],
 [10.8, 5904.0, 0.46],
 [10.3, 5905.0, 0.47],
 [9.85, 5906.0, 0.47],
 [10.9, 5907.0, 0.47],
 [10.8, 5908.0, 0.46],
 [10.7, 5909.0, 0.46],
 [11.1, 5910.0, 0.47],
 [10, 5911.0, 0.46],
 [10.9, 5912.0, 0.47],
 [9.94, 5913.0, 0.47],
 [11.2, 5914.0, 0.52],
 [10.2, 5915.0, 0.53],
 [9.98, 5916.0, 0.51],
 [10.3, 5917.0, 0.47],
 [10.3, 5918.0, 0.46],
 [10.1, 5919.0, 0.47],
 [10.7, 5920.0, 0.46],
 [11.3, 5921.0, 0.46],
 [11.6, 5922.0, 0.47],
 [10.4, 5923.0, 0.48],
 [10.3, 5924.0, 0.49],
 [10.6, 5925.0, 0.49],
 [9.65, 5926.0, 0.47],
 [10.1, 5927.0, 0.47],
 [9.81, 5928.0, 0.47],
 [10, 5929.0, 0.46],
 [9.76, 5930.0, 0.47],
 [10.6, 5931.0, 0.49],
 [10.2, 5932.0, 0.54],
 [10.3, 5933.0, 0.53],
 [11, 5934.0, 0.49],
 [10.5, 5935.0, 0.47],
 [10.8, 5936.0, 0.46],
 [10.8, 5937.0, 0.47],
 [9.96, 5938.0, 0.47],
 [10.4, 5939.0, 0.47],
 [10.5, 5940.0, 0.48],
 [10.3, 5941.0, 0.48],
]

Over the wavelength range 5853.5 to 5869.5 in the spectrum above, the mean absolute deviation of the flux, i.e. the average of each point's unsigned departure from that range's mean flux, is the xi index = 0.55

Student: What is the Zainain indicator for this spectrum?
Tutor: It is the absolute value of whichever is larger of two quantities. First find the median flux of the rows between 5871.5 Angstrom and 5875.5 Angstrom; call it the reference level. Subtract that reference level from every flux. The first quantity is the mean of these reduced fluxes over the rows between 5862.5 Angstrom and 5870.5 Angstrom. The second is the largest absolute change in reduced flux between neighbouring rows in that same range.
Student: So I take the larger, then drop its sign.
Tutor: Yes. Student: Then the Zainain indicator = 1.2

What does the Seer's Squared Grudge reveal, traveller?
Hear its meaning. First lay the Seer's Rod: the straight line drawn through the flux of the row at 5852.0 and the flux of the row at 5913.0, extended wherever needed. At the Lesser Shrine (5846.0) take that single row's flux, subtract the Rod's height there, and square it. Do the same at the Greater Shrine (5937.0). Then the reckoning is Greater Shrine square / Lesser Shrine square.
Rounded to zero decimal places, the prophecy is 10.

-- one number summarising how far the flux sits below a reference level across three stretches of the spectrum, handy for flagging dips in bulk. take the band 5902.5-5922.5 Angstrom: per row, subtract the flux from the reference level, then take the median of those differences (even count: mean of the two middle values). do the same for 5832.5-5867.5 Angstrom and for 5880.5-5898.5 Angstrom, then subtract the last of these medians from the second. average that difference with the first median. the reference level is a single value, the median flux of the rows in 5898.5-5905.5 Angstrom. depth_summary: -0.50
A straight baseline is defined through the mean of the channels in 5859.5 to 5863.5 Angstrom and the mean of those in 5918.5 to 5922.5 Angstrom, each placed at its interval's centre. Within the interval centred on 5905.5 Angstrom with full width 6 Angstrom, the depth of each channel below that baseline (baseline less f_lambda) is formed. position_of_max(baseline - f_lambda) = 5906.0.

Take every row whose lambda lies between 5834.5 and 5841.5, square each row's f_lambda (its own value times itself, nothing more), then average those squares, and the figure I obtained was 130.7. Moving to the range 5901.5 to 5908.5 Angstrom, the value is 111.4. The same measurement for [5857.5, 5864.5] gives 106.9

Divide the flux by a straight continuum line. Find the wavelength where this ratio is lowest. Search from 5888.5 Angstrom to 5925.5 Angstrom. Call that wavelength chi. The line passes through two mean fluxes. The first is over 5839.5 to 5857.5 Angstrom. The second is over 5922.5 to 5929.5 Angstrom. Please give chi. 5890.0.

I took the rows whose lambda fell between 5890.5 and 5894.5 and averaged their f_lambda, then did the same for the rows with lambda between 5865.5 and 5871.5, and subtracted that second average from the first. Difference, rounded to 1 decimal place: -0.3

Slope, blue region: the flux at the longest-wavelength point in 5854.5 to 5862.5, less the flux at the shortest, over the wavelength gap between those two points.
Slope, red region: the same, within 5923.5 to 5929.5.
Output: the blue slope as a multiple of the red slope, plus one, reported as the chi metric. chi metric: 1.5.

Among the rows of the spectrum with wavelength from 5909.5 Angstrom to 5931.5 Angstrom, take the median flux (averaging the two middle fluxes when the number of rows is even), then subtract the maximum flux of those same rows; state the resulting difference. -1.30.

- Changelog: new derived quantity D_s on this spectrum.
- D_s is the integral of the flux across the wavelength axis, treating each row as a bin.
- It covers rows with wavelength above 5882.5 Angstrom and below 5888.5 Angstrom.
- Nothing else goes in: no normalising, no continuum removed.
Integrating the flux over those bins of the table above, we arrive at 63.4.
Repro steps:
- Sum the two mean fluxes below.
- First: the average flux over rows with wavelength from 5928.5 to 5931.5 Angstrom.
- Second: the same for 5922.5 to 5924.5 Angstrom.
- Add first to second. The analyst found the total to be 20.5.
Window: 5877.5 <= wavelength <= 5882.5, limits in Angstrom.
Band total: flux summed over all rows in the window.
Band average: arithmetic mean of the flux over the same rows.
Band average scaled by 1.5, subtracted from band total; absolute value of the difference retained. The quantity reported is 37.0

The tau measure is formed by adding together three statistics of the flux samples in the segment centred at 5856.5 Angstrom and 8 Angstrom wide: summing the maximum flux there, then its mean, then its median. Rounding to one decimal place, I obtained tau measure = 32.3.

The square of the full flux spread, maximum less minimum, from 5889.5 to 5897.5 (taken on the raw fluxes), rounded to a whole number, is 17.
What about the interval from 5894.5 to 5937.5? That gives 19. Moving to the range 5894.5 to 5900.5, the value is 11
